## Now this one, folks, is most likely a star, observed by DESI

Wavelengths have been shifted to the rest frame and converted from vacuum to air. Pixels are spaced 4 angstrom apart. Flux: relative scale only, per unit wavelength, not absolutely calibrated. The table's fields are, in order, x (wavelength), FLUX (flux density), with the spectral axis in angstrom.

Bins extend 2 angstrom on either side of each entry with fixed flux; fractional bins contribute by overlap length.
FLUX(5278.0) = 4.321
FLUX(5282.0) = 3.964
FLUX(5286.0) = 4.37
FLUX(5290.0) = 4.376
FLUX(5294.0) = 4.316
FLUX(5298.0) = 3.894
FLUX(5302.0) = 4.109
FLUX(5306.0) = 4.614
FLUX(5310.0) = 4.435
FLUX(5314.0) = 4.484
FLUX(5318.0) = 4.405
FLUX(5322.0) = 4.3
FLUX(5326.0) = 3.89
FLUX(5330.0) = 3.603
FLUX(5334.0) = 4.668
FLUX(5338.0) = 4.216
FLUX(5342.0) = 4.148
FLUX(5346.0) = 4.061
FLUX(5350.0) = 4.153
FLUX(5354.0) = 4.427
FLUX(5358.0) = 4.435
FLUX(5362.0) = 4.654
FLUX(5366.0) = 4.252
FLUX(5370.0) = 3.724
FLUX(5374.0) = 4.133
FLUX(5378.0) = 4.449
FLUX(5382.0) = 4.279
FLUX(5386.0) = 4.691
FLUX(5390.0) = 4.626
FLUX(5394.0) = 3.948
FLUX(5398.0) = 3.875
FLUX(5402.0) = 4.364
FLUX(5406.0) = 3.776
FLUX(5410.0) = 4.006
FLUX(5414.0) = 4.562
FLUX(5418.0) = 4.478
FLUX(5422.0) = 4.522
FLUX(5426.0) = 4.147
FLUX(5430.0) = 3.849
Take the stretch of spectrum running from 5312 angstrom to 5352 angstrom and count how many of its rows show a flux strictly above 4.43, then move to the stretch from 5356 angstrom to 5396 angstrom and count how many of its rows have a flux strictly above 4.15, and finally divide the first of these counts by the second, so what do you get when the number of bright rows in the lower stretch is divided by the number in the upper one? 0.29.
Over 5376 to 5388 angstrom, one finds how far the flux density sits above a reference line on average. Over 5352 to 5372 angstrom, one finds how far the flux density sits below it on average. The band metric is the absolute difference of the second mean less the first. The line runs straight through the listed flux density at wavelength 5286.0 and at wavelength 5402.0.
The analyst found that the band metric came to 0.040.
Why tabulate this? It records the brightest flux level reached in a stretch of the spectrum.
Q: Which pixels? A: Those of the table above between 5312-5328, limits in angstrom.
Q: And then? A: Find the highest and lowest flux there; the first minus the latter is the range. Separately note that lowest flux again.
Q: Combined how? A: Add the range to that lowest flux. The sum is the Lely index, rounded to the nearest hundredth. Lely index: 4.48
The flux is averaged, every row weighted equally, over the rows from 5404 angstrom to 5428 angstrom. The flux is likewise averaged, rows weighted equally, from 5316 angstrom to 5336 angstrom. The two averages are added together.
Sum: 8.42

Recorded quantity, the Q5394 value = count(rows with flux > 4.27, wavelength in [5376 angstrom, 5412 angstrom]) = 5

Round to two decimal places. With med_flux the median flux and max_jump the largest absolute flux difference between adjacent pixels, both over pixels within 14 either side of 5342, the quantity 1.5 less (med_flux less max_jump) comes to -1.59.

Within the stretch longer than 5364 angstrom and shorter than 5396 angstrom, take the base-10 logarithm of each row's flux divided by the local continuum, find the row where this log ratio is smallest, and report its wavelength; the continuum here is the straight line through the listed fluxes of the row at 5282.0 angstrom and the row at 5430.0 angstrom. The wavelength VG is 5370.0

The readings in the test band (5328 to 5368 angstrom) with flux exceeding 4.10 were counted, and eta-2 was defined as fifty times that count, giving 400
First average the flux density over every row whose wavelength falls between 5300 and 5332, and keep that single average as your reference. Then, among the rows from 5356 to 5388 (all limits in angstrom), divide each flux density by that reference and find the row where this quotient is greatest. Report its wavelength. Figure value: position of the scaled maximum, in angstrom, 5386.0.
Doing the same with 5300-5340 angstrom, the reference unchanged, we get 5334.0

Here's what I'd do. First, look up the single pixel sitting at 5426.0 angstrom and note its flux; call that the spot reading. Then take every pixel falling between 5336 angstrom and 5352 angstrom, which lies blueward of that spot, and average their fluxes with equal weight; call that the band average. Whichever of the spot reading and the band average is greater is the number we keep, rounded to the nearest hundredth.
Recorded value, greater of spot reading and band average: 4.15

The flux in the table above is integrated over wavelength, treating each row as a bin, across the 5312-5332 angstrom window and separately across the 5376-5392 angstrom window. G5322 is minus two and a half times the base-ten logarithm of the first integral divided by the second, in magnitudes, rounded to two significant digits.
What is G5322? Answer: -0.15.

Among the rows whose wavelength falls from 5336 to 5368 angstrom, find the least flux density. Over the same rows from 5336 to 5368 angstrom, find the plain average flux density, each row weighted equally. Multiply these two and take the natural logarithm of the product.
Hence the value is 2.86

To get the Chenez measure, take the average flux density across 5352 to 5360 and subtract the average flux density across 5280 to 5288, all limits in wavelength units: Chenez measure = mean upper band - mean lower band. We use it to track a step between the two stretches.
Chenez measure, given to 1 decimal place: 0.3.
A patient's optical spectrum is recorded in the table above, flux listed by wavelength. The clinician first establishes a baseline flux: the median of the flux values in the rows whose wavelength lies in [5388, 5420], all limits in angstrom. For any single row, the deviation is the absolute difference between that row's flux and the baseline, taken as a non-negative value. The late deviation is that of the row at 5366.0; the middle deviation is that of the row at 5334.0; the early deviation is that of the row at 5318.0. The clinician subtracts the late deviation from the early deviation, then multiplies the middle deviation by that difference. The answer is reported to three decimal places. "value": 0.074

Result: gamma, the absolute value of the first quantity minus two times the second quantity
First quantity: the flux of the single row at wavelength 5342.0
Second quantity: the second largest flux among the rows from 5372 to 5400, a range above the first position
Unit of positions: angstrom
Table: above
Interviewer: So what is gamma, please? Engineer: 5.10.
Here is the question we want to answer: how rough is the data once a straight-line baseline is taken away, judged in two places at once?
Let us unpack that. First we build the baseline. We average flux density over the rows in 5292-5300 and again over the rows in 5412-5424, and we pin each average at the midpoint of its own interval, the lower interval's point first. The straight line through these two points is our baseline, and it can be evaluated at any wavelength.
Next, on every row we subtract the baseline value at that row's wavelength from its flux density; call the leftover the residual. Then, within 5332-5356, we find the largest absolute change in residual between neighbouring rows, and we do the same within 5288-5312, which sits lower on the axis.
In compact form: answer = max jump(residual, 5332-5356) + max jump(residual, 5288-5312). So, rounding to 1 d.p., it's 1.0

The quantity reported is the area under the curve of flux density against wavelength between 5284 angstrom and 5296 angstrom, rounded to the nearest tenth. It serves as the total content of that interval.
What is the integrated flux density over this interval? 52.2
